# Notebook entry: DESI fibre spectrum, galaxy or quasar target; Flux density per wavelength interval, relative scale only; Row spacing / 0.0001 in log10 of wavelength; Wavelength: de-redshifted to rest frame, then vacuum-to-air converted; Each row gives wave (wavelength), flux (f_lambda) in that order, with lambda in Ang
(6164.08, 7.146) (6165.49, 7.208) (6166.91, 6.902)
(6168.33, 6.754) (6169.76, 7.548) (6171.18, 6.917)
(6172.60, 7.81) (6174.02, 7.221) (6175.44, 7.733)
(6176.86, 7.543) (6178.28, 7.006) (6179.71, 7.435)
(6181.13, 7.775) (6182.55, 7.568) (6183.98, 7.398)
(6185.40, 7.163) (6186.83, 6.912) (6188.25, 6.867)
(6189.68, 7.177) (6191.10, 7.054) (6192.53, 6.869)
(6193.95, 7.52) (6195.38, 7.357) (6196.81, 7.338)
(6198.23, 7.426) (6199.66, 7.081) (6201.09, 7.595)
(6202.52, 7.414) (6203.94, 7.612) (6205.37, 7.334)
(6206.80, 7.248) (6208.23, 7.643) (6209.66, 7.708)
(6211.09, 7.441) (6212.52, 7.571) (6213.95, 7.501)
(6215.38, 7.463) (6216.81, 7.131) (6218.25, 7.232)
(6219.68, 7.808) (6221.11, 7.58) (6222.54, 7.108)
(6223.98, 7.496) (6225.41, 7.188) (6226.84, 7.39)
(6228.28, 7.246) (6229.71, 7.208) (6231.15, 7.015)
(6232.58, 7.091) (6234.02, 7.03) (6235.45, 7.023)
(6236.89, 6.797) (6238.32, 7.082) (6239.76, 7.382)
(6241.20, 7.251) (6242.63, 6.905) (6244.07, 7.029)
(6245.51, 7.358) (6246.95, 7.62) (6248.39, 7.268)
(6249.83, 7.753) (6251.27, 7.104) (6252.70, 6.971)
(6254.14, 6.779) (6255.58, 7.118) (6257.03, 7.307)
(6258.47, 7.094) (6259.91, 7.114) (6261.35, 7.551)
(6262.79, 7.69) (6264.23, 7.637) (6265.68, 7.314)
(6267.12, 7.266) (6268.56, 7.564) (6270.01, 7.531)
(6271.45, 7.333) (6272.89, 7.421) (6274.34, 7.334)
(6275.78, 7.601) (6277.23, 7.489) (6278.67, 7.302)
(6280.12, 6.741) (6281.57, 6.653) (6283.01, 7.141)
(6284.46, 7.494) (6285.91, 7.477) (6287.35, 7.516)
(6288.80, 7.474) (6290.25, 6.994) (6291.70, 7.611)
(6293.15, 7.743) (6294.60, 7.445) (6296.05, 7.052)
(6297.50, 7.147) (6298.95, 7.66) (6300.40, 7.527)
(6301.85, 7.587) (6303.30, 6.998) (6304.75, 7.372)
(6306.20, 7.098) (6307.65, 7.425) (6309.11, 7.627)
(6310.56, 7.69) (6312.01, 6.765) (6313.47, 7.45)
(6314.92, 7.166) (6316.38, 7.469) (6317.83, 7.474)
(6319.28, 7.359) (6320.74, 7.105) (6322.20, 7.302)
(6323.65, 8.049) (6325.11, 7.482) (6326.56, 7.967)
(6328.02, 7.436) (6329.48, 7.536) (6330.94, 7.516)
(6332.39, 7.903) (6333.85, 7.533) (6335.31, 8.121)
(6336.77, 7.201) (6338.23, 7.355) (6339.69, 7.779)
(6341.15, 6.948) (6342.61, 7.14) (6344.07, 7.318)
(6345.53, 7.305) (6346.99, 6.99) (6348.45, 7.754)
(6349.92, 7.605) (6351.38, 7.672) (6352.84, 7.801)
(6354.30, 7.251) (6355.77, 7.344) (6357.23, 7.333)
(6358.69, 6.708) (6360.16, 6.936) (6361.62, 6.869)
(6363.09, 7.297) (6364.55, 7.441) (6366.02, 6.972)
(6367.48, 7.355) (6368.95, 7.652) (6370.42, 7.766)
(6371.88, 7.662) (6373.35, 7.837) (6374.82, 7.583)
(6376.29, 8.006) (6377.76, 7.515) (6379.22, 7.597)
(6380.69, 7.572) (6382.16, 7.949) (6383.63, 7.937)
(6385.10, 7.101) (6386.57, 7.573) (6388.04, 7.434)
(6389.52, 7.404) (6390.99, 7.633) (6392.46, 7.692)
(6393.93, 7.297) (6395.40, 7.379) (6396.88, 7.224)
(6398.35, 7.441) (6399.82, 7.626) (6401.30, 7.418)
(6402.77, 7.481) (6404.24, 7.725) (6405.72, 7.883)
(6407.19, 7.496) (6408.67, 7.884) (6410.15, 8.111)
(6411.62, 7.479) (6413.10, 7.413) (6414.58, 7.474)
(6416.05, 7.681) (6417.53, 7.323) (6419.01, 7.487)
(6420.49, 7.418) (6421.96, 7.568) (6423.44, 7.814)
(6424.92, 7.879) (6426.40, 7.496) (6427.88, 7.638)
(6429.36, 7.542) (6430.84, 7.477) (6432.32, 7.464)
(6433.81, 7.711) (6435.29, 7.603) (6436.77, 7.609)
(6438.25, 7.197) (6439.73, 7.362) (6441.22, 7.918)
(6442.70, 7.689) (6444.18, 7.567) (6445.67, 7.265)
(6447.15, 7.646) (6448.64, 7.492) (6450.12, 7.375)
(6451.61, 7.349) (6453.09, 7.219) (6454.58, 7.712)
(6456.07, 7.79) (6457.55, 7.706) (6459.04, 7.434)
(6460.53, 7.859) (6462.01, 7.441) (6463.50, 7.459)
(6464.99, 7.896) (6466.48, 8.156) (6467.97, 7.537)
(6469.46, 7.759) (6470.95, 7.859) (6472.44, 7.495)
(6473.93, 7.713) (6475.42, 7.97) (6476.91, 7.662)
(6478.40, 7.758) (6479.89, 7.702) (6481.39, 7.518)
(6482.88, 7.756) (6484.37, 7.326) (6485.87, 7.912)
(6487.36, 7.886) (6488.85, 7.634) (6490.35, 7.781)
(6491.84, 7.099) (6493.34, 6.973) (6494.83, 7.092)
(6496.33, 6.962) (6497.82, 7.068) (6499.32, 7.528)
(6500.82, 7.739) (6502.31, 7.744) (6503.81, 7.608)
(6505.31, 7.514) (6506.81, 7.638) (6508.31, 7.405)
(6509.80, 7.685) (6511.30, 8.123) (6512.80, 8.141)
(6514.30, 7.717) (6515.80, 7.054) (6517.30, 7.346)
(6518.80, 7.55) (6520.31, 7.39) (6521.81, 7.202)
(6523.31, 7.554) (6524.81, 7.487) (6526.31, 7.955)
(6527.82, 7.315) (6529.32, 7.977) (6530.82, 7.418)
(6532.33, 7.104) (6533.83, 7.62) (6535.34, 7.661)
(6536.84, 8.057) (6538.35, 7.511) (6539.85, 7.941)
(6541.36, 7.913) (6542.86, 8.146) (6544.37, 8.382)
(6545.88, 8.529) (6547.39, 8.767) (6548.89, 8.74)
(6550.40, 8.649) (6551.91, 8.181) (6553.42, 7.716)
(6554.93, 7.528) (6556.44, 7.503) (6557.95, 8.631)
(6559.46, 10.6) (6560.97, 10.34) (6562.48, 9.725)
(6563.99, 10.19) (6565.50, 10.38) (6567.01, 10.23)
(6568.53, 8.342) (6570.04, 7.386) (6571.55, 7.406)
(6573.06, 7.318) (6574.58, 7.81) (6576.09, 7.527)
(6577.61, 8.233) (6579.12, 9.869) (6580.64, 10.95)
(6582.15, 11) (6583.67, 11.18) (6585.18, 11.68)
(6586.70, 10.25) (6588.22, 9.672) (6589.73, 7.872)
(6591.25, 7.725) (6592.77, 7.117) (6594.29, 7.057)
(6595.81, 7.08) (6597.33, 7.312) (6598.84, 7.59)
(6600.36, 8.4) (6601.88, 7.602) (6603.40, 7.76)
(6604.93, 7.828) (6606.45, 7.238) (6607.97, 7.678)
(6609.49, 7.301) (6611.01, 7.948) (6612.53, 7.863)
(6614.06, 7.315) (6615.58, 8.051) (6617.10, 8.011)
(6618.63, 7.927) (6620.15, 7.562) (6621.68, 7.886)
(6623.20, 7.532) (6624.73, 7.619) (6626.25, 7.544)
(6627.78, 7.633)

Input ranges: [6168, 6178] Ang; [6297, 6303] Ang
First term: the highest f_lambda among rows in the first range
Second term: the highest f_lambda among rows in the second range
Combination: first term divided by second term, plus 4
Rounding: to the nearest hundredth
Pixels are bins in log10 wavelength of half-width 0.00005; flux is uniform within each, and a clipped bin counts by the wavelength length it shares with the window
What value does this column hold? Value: 5.02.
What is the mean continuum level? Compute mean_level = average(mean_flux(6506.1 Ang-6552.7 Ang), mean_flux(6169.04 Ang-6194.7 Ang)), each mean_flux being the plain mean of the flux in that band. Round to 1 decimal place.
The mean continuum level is 7.6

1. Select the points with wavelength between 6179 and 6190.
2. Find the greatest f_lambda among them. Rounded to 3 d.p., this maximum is 7.775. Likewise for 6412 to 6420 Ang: 7.681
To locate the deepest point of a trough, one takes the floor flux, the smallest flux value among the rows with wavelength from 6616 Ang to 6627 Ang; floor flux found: 7.532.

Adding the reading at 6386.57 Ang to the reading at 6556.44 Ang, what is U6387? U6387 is 15.1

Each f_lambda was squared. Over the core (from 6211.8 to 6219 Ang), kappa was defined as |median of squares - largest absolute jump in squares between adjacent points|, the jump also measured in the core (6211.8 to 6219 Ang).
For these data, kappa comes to 50.9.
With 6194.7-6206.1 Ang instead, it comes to 47.0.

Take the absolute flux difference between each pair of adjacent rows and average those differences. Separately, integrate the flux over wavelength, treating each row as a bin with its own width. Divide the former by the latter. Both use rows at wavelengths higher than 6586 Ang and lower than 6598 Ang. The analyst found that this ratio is 0.0051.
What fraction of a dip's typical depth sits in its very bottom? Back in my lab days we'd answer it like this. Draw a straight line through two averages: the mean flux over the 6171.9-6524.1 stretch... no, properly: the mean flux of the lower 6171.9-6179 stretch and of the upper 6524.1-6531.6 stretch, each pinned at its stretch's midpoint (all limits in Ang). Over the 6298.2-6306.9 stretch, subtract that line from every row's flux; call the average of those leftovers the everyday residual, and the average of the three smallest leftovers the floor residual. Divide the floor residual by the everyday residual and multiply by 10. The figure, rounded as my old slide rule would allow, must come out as 25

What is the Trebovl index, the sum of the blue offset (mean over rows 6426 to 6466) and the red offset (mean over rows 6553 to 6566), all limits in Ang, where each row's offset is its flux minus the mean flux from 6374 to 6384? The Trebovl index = 1.3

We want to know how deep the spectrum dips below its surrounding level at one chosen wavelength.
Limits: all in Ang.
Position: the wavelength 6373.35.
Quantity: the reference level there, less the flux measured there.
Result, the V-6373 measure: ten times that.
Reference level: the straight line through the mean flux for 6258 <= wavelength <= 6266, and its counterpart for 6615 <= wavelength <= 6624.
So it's -3.0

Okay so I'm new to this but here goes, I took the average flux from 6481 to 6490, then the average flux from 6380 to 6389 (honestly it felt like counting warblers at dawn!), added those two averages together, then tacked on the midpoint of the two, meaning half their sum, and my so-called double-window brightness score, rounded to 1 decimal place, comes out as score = 22.9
